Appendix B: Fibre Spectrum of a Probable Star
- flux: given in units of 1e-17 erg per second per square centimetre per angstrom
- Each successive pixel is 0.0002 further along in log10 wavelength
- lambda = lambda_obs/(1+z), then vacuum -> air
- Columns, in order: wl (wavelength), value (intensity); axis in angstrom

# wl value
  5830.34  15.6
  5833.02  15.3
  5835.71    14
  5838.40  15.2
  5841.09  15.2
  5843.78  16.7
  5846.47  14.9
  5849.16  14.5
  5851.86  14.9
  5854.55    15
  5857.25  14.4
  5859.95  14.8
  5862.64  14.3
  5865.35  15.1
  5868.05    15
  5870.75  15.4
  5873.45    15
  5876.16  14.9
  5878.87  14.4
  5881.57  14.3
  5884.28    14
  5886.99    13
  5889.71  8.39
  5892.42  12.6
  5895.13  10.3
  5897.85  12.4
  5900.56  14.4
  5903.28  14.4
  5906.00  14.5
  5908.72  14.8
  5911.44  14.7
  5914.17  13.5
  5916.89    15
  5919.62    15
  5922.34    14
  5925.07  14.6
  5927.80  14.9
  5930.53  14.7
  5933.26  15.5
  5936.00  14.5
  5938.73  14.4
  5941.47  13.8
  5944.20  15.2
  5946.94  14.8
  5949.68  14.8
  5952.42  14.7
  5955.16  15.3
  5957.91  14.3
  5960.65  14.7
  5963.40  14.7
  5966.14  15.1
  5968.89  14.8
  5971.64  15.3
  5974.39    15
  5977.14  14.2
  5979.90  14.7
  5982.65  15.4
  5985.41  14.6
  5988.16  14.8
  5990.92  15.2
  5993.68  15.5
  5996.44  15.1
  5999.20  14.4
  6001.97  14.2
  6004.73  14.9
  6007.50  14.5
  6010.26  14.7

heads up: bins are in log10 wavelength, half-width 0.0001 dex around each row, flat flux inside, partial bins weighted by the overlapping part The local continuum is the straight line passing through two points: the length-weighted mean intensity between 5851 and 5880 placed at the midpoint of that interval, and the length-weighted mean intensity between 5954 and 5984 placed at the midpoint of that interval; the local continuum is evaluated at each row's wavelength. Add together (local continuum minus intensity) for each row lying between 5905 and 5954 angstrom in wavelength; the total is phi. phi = 4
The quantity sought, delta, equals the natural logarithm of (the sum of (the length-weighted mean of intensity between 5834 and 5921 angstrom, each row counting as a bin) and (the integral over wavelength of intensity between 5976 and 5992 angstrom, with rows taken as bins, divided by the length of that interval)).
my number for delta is 3.37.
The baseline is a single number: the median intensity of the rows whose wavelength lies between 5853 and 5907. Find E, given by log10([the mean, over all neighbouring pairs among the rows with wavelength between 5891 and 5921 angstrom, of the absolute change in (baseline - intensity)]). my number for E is -0.02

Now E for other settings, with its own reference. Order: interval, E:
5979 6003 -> -0.33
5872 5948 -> 0.00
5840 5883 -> -0.27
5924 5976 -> -0.33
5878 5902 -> 0.32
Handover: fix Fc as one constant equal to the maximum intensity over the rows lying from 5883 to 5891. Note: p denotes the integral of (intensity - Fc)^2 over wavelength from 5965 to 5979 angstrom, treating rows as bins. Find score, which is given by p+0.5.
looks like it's 13.0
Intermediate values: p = 13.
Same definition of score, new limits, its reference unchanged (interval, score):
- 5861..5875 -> 15.1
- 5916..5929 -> 8.5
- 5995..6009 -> 7.5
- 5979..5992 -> 13.3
